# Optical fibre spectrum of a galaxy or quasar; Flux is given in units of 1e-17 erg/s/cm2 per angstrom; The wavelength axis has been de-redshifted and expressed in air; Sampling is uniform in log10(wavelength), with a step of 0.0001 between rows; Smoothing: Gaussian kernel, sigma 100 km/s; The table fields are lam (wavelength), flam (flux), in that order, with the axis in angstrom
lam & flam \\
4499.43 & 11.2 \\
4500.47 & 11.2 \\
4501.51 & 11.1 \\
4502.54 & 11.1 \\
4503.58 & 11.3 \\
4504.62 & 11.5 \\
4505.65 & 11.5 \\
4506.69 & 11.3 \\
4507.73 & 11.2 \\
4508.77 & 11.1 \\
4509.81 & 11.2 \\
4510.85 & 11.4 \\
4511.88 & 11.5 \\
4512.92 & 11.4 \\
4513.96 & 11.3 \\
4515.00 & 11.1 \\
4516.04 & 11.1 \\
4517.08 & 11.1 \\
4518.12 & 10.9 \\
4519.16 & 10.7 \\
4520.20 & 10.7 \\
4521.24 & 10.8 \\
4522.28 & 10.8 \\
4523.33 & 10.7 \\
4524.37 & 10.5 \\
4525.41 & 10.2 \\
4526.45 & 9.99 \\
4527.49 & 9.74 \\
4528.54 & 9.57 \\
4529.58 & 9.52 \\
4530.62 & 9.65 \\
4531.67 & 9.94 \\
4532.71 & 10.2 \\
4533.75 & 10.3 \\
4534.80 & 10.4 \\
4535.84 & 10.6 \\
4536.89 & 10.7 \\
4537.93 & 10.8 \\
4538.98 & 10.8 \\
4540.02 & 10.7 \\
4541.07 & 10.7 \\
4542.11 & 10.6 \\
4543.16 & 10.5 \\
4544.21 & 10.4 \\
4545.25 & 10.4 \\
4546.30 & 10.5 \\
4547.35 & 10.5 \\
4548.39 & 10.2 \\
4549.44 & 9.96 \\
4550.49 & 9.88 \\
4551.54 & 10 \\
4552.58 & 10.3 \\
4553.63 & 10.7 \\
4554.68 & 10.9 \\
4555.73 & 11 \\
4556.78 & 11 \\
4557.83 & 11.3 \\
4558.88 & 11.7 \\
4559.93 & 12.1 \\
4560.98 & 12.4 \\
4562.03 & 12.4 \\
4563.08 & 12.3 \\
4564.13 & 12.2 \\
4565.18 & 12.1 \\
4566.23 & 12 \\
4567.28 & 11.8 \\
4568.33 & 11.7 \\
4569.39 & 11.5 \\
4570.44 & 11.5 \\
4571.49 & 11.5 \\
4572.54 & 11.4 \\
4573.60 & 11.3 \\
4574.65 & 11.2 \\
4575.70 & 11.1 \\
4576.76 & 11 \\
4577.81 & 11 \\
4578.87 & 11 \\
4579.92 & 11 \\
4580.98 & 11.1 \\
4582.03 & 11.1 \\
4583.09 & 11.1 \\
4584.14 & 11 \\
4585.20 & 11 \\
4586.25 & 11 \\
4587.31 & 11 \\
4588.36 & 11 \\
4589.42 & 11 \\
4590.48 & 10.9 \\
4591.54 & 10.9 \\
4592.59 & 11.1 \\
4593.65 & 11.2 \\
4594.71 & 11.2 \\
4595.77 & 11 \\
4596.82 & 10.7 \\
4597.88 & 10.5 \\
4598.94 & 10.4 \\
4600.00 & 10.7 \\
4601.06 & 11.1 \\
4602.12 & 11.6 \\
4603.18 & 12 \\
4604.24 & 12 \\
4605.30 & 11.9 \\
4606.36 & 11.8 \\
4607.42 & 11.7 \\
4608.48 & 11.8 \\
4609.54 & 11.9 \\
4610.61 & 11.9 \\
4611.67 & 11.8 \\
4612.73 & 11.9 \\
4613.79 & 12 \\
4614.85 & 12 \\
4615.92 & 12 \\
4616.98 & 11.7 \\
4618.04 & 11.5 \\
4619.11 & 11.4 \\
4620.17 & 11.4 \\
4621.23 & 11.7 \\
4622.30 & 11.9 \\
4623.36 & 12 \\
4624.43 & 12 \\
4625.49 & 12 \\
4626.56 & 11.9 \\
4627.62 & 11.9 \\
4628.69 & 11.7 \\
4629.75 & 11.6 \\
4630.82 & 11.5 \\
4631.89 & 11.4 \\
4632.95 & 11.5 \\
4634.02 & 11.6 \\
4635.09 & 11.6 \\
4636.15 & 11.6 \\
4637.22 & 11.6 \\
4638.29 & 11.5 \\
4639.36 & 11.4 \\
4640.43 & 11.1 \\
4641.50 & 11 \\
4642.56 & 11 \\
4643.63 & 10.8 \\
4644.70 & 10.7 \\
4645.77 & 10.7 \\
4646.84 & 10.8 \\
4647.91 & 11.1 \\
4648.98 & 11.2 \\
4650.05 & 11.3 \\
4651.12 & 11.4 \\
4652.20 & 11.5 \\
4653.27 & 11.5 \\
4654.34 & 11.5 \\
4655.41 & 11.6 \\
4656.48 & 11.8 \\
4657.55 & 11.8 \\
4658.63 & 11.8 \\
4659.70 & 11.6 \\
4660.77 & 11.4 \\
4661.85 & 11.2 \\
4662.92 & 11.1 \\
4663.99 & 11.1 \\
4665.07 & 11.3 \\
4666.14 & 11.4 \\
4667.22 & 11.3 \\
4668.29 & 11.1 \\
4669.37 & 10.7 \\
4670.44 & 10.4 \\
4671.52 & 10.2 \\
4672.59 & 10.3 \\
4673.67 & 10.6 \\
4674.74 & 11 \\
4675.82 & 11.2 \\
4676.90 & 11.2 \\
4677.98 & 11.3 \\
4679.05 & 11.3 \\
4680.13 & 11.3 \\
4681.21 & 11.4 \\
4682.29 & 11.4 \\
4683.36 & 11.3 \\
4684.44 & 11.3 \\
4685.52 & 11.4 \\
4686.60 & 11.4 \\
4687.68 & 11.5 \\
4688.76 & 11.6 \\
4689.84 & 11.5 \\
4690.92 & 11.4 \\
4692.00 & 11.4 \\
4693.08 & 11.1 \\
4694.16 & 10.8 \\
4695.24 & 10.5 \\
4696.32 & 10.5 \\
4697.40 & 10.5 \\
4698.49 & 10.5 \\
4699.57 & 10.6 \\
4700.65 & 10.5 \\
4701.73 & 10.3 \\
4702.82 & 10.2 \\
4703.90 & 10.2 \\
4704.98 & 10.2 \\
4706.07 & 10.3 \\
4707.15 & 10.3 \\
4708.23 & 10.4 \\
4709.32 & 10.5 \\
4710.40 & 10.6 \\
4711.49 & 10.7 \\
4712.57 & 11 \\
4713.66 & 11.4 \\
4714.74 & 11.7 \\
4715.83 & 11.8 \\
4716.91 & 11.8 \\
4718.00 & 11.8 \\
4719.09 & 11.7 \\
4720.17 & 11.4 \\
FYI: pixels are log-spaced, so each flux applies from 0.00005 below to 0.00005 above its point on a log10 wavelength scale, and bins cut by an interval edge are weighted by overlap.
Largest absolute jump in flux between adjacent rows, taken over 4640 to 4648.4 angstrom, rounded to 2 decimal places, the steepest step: 0.30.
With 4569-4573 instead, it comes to 0.10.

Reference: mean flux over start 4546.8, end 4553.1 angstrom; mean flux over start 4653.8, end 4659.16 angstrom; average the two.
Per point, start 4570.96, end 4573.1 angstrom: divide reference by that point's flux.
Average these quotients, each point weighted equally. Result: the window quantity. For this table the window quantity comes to 0.954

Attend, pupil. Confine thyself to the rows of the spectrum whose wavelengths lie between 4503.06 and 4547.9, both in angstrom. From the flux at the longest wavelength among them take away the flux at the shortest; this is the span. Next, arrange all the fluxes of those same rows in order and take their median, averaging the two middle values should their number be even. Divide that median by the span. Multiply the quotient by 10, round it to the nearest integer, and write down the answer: -134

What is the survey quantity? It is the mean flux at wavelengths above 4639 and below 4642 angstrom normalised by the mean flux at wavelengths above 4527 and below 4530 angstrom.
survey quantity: 1.16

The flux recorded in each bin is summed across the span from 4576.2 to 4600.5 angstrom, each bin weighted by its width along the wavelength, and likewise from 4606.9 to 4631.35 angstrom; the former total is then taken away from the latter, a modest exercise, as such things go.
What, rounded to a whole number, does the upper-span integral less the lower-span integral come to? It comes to 22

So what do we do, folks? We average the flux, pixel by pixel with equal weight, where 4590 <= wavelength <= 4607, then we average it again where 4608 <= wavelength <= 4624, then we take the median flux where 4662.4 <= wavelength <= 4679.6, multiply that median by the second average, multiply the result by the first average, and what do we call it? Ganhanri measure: 1465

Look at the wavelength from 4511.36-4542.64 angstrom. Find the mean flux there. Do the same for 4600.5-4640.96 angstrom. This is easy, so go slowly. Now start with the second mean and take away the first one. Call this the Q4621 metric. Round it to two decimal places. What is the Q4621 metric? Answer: 1.14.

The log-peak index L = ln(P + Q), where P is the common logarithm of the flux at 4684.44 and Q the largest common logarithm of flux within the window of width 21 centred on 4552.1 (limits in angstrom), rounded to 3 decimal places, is 0.764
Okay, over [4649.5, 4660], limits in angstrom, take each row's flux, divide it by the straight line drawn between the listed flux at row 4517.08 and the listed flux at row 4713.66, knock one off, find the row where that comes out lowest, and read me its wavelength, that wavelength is 4650.05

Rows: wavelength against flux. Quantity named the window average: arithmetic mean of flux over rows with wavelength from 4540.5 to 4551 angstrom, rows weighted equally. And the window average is 10.4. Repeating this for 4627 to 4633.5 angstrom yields 11.6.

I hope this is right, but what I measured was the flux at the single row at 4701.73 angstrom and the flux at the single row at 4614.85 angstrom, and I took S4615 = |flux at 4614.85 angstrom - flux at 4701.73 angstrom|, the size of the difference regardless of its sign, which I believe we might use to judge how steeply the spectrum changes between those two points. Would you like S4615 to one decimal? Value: 1.7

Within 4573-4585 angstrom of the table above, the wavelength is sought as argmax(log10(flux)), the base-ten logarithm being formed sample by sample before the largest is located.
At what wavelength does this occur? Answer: 4573.60 angstrom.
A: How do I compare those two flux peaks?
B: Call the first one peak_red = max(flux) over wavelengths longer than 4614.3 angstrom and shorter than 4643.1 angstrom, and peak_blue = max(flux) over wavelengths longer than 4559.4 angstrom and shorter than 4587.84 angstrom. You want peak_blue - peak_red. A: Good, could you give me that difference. 0.40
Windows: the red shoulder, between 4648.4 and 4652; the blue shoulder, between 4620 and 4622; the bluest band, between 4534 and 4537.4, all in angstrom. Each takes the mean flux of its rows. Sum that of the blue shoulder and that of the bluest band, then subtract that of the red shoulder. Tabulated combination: 10.8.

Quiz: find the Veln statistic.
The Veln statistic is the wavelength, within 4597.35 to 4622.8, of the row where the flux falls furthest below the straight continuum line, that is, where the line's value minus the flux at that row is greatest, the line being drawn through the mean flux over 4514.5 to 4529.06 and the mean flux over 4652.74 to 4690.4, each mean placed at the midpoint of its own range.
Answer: 4598.94 angstrom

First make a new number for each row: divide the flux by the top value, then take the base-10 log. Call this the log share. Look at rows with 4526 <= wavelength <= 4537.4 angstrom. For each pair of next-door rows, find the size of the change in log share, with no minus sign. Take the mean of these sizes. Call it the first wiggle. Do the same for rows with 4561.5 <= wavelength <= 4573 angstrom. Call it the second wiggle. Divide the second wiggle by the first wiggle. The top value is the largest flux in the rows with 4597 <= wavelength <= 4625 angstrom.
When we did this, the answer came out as 0.51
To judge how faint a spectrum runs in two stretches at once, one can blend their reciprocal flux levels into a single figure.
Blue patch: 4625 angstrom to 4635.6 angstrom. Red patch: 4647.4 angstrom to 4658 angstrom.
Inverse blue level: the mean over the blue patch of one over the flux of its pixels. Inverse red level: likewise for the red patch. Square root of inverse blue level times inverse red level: 0.0865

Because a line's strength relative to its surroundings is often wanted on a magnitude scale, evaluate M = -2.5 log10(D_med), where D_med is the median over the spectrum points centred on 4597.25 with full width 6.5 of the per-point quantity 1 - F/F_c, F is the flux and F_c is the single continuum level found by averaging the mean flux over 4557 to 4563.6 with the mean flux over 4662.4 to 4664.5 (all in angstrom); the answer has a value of 2.8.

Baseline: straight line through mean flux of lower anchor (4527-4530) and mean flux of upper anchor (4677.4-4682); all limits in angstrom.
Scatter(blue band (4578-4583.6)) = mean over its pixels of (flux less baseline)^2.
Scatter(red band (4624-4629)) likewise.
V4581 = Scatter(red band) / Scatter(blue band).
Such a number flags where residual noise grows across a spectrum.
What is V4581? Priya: 1.9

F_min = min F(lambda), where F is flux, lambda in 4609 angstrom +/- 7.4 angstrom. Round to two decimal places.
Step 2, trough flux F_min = 11.60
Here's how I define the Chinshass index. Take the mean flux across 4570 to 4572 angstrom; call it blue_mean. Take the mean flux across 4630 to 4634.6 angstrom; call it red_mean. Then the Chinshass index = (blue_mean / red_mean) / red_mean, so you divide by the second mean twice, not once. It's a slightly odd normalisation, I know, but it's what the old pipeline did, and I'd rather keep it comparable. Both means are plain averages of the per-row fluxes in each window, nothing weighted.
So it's 0.087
